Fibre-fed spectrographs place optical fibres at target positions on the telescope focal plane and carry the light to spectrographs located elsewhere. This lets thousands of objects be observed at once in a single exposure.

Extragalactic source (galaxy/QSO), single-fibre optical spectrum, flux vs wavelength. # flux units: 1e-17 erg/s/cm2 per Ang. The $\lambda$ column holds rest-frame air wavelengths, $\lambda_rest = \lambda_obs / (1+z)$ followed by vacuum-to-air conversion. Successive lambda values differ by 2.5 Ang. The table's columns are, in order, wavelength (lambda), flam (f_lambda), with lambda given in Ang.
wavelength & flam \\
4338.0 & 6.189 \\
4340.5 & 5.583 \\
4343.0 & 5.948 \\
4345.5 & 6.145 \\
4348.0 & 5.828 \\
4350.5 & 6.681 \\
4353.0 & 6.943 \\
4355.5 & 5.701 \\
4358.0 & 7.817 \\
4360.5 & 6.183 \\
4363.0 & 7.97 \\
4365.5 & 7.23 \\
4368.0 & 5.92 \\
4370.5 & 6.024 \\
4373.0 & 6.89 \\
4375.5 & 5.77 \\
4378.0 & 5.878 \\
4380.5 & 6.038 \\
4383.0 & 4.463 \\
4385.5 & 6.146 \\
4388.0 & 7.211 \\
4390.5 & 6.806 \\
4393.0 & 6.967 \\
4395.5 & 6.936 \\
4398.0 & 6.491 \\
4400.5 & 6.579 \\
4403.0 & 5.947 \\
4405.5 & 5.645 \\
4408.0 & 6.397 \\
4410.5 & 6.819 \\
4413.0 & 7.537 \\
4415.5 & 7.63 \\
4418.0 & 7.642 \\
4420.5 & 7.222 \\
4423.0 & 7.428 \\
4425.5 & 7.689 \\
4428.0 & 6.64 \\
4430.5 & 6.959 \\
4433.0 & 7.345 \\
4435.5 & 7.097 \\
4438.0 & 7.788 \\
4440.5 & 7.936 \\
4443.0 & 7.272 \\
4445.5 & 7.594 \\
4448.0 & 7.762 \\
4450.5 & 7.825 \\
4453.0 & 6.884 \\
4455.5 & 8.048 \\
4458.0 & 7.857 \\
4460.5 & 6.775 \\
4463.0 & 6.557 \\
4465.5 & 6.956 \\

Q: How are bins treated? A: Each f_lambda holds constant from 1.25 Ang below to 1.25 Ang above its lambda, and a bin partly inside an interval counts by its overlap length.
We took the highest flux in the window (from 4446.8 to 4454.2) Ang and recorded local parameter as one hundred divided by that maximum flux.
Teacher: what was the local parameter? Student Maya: 12.8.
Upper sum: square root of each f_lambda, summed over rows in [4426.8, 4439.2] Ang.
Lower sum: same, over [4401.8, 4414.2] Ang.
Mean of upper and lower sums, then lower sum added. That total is 25.7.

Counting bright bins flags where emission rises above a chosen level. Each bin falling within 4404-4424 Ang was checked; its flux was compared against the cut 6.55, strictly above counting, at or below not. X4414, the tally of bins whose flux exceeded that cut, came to 6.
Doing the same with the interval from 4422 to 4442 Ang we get 8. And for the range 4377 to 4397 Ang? 4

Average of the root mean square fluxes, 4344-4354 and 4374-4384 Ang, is 6.0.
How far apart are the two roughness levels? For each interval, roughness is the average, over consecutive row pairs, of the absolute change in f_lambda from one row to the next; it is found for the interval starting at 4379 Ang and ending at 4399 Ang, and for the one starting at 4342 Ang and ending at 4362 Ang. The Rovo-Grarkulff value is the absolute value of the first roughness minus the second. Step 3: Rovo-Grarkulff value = 0.2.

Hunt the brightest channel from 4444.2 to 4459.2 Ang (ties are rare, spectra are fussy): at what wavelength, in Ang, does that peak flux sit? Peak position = 4455.5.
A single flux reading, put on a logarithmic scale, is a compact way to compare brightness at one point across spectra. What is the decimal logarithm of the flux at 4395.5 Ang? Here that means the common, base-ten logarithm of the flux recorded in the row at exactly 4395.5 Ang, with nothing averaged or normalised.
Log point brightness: 0.841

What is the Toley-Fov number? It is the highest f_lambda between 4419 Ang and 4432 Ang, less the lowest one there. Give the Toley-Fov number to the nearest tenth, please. 1.0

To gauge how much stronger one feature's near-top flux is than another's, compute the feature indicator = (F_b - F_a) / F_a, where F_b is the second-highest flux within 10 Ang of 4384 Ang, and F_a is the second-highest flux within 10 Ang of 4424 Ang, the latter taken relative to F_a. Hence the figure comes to -0.088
